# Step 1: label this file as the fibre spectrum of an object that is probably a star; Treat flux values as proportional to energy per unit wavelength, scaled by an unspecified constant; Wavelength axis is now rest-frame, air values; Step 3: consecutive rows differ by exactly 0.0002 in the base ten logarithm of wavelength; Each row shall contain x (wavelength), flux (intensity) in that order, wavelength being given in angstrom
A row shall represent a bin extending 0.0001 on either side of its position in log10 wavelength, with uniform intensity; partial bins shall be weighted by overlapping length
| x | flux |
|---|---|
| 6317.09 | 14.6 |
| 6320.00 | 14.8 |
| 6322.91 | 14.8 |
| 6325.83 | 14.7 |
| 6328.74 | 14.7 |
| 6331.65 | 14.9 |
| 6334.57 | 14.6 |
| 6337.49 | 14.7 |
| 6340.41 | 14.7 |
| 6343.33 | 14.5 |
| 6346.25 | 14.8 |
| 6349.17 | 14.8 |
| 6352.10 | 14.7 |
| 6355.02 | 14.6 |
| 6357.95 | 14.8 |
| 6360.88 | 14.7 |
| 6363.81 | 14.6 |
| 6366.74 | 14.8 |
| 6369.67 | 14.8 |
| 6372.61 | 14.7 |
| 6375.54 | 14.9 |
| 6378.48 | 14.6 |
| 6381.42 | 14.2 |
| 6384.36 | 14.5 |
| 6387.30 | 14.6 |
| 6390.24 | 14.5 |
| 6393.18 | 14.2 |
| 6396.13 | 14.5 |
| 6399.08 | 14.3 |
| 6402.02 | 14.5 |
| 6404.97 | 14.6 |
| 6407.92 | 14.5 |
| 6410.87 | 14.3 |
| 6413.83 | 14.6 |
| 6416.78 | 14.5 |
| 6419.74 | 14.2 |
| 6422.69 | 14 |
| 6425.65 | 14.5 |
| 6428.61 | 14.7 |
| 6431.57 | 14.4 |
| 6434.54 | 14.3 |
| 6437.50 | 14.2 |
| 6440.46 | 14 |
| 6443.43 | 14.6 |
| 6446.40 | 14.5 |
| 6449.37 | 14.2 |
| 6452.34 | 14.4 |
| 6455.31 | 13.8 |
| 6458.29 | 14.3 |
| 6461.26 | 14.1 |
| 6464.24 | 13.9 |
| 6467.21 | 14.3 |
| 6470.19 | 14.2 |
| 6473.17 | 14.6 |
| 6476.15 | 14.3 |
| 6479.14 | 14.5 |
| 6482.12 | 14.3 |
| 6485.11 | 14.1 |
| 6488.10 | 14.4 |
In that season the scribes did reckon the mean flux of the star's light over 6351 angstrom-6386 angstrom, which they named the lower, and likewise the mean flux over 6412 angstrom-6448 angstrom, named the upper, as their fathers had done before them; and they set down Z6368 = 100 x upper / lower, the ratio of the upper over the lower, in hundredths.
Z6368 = 98.1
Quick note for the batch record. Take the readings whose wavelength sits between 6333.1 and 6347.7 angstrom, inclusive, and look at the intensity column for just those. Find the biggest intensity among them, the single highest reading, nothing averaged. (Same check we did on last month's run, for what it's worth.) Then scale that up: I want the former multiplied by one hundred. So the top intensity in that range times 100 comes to 1480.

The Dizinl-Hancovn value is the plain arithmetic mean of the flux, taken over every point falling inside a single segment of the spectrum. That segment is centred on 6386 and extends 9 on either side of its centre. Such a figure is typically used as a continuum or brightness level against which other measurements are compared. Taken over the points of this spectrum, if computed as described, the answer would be 14.4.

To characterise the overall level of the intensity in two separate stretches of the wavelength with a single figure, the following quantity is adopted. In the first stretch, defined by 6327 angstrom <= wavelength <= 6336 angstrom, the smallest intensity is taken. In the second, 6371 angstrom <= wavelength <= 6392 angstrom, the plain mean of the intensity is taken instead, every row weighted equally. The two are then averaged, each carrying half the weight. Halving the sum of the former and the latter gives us 14.6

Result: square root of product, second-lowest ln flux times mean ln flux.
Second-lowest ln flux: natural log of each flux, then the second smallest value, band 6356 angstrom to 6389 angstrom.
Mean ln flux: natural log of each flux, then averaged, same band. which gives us 2.679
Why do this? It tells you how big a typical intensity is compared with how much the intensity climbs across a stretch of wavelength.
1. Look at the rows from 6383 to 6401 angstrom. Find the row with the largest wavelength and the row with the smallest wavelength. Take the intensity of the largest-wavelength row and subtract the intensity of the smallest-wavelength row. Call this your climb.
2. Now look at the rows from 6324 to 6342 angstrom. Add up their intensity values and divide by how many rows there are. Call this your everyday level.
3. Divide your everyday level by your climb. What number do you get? -74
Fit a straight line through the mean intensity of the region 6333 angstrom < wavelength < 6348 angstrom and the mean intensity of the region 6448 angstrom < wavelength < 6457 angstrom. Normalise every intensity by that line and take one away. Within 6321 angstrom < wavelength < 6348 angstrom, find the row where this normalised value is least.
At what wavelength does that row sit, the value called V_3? 6343.33 angstrom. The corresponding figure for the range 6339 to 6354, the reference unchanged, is 6343.33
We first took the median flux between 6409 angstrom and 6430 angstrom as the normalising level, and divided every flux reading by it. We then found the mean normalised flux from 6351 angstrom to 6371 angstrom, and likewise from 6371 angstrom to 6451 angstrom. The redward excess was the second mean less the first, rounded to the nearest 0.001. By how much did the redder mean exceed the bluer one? -0.020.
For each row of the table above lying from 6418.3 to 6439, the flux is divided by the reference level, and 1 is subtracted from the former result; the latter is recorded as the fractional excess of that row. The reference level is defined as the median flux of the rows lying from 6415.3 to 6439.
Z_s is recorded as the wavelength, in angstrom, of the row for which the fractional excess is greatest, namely 6428.61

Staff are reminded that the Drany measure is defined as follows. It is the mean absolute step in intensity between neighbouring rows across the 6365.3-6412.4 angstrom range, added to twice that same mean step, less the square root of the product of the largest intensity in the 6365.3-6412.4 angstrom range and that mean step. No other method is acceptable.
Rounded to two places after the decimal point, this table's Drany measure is -1.12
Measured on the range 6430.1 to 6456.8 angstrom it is -1.18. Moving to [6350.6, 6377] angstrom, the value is -0.99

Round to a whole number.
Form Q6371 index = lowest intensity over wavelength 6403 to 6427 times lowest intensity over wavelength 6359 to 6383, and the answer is 199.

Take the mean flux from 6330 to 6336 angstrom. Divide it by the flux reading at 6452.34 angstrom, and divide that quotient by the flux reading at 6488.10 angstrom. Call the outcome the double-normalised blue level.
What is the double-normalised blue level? 0.0711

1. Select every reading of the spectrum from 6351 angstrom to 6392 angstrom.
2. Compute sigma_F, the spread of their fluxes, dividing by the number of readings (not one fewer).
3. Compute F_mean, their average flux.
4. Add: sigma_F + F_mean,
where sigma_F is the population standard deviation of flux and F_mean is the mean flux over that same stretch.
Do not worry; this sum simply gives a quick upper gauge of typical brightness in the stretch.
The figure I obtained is 14.8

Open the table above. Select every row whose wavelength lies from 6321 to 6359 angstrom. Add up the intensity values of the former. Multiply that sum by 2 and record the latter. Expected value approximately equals 383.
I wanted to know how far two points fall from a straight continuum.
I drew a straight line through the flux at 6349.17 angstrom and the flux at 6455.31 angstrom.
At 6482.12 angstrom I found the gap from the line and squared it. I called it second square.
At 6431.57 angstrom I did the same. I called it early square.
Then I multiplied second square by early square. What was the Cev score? 0.080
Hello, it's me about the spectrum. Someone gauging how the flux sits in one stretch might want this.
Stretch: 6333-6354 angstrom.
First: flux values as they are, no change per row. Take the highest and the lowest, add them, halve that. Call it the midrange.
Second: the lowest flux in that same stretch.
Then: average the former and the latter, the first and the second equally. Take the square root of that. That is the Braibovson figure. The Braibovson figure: 3.82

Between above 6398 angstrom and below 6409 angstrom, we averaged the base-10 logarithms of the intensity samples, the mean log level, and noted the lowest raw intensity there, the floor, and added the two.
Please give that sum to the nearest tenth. 15.5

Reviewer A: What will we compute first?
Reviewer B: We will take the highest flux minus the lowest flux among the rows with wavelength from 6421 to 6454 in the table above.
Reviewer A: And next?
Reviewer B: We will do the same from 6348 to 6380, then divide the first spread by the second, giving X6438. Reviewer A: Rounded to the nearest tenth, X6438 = 2.3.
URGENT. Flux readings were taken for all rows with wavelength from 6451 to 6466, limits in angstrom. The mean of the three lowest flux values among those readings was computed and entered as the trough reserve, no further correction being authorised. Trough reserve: 13.93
